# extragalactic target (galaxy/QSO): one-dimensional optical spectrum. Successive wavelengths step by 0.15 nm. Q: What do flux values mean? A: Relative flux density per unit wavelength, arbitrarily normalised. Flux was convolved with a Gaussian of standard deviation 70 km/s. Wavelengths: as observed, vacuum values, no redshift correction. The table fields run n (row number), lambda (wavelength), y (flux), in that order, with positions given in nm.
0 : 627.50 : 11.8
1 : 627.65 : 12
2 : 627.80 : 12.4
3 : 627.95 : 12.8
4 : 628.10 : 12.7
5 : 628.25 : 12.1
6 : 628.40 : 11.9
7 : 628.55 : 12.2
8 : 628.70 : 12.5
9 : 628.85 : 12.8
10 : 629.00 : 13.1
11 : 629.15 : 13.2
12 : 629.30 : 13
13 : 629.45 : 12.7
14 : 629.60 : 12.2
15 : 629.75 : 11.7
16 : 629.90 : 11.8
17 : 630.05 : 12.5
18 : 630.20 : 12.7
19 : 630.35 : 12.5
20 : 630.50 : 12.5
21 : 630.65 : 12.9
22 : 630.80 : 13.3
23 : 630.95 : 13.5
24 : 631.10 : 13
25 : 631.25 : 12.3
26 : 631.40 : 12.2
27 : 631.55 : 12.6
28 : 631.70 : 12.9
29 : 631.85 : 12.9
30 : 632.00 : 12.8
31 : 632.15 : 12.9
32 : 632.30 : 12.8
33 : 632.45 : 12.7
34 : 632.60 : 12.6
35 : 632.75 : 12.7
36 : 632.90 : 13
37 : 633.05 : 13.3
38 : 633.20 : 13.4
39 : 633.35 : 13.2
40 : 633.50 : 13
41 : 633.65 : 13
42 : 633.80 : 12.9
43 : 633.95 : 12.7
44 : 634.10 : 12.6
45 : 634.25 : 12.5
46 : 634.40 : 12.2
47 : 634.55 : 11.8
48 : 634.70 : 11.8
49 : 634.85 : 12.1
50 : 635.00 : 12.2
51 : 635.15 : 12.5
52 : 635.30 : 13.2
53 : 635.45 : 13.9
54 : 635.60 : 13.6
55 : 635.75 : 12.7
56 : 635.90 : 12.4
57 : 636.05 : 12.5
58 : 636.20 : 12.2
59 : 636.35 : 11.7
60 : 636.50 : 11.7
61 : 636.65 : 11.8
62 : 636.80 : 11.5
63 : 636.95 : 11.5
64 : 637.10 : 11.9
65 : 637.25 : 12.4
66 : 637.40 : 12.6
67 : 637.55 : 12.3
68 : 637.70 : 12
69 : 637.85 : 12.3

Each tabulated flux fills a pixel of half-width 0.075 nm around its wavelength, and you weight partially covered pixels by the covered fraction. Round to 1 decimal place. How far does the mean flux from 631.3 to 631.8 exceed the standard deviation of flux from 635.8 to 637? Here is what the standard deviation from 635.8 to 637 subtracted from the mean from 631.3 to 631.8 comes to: 12.2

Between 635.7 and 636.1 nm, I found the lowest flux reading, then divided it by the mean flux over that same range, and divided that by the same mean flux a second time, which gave 0.079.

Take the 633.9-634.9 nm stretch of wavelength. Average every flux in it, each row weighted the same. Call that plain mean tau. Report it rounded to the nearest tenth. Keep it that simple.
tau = 12.2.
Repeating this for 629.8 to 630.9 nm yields 12.6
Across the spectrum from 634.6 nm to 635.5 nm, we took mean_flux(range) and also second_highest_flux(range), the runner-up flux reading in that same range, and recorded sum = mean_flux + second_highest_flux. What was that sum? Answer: 25.8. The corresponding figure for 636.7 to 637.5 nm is 24.4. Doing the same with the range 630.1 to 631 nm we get 26.2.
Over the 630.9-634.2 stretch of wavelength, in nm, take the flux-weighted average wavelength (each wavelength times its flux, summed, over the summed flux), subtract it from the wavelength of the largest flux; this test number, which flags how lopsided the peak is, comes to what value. -1.58 nm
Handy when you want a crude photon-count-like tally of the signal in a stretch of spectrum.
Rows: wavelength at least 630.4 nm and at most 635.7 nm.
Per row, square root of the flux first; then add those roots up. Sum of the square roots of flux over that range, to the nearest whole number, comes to 125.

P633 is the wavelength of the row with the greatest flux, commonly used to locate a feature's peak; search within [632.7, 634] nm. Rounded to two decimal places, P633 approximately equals 633.20 nm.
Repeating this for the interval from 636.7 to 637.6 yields 637.40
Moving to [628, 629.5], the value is 629.15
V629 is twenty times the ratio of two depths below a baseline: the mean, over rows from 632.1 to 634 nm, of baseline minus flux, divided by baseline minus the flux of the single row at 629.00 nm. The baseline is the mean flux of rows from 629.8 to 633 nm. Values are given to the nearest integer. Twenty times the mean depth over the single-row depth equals 12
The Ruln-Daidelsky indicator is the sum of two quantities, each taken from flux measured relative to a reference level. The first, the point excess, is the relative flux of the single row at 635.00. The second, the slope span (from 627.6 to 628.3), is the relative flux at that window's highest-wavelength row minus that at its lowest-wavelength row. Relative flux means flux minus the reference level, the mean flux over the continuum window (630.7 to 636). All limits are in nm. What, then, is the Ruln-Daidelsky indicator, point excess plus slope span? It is -0.5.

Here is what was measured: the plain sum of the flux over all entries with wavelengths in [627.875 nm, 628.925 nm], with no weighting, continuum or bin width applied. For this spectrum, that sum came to 87.0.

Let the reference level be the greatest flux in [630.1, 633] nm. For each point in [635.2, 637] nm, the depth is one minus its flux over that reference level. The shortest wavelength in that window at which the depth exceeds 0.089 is 636.20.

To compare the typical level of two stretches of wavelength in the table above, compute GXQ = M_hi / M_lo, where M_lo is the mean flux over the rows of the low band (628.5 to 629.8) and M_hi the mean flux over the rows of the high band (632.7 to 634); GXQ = 1.03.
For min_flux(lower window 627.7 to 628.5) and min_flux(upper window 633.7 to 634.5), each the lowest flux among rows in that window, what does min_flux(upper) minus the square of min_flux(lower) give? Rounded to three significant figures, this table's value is -129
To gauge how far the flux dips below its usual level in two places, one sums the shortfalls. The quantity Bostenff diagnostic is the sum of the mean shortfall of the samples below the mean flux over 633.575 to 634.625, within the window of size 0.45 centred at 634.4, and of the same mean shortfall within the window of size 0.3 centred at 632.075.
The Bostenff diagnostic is 0.0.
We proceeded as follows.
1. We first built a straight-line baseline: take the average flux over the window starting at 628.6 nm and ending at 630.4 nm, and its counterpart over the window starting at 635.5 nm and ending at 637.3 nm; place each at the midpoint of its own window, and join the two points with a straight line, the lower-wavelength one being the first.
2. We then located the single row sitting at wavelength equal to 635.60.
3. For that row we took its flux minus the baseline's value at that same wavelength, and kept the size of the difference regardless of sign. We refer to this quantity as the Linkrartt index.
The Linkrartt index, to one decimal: 1.4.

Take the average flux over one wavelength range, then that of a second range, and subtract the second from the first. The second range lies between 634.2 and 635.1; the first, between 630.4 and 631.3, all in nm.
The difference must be 0.82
